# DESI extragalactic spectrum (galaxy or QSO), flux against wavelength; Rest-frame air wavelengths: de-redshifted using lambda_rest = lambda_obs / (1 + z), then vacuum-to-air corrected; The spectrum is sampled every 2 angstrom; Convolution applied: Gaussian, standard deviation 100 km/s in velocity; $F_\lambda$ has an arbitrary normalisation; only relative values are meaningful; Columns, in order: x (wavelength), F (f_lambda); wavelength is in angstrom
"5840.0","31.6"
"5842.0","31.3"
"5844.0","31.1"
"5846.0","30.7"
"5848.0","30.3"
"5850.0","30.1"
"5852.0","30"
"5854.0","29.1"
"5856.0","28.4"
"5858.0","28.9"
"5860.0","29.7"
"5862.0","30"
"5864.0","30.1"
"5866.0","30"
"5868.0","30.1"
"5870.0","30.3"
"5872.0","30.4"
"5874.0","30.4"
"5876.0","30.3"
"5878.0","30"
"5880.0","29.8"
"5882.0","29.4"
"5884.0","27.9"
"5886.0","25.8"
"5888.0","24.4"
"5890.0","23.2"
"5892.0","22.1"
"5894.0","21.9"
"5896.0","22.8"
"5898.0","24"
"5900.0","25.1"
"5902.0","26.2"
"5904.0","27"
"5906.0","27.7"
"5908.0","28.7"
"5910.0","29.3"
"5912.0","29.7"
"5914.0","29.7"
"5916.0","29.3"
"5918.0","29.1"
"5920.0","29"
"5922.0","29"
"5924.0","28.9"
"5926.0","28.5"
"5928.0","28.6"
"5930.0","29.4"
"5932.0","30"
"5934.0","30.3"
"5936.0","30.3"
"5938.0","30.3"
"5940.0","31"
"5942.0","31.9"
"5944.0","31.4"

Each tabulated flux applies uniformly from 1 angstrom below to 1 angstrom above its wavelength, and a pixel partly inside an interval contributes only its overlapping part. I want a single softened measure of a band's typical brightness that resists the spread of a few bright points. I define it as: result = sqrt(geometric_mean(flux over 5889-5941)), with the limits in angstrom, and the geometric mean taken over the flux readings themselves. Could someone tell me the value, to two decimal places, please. 5.25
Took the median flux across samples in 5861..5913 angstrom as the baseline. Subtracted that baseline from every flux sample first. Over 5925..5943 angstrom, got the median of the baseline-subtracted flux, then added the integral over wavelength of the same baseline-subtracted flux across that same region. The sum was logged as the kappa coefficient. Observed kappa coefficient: 20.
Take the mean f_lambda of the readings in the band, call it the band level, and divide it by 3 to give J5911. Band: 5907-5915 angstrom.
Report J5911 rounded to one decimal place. 9.8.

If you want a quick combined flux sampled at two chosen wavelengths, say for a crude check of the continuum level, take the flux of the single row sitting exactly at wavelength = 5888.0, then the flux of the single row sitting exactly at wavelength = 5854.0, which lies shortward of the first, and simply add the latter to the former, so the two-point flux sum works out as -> 53.5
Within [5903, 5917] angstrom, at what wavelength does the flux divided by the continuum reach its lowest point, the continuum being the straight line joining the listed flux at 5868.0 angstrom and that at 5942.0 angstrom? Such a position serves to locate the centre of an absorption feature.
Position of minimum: 5904.0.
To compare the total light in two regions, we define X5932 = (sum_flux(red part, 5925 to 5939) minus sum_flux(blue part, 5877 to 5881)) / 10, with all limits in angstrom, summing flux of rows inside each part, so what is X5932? 15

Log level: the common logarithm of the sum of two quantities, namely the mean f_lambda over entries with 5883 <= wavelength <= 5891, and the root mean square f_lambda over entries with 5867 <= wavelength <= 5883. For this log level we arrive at 1.74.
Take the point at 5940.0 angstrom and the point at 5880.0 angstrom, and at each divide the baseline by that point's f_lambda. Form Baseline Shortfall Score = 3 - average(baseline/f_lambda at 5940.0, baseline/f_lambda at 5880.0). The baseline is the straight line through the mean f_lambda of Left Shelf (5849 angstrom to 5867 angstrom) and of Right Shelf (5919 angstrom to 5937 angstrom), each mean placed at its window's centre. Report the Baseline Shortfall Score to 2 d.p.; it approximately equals 2.03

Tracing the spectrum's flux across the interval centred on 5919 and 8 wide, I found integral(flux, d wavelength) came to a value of 233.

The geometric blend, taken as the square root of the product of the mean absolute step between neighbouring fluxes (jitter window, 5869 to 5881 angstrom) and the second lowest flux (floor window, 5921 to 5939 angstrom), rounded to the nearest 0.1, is 2.0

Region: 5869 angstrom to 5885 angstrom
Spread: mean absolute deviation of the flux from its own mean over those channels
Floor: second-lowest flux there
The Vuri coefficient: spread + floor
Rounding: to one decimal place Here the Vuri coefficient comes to 30.0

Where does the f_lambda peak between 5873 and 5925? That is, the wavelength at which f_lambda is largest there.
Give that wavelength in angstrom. 5874.0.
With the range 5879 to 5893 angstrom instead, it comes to 5880.0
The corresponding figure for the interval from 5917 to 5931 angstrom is 5930.0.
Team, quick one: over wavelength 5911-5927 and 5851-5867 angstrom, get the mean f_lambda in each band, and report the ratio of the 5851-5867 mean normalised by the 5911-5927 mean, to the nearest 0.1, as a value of 1.0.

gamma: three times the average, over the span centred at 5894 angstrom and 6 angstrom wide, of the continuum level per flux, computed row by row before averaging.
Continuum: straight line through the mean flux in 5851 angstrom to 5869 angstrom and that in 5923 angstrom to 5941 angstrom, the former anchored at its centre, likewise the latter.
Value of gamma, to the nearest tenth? 4.0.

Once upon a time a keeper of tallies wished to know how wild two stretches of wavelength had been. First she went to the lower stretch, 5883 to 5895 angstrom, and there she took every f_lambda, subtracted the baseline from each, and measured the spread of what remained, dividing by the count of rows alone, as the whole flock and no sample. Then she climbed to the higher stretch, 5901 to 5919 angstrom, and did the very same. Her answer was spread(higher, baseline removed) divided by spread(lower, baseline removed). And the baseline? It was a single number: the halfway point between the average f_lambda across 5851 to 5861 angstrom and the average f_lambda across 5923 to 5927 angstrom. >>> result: 0.6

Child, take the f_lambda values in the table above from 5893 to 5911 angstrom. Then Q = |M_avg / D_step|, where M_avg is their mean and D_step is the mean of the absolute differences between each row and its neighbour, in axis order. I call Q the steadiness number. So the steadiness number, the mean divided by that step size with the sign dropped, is 28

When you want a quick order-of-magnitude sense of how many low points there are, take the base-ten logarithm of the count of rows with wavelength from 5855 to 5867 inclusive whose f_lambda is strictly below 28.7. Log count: 0.0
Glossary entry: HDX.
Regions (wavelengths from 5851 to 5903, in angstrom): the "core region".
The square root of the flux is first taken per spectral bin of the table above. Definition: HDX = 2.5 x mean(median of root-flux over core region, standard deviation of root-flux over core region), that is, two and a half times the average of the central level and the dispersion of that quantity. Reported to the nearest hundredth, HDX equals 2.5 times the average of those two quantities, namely 7.12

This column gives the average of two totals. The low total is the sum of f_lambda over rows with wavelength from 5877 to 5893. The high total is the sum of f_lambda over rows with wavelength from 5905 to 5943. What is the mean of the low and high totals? 387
